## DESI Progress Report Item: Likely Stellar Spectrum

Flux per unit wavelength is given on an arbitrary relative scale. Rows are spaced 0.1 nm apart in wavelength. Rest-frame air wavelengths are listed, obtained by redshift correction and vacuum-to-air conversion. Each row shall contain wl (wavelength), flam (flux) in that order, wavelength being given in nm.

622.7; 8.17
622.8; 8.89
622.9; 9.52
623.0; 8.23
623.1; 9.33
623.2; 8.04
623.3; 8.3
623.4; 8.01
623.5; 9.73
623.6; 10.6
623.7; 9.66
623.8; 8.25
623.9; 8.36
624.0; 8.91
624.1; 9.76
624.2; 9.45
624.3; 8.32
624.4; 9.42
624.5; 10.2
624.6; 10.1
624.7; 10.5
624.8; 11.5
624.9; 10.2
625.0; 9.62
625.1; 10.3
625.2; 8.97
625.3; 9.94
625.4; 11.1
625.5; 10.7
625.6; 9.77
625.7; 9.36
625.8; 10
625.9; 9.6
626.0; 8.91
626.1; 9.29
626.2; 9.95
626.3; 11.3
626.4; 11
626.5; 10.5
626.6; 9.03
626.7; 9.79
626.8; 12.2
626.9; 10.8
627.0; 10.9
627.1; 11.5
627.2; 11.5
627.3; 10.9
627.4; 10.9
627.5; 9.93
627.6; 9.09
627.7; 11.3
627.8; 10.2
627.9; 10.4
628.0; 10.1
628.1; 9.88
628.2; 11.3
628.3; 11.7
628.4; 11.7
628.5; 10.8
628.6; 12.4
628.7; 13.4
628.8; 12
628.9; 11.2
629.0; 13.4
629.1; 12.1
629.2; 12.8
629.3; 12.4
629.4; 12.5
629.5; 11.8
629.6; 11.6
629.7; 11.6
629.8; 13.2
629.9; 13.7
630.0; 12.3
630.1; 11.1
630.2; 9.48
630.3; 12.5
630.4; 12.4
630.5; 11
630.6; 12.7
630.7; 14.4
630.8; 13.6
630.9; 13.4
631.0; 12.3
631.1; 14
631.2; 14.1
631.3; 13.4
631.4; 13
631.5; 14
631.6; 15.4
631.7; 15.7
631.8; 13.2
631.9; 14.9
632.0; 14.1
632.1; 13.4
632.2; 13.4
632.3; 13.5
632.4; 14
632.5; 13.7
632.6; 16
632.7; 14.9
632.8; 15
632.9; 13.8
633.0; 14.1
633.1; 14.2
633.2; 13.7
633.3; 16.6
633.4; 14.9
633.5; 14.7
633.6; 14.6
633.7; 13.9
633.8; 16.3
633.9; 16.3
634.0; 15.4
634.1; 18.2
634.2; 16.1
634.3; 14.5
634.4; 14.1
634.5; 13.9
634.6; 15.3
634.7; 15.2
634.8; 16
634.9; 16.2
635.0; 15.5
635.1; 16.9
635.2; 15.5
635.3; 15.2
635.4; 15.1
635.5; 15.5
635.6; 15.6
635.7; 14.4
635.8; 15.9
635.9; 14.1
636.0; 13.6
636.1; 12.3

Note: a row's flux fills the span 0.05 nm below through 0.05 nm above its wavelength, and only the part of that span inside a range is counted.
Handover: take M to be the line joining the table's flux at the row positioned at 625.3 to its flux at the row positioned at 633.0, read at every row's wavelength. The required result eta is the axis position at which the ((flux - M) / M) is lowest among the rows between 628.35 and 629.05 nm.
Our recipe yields 628.5 nm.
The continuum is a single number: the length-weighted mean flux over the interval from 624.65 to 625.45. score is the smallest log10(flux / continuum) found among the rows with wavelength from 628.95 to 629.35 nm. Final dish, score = 0.07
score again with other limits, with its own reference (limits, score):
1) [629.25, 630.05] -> 0.05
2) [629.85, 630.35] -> -0.03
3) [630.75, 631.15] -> 0.08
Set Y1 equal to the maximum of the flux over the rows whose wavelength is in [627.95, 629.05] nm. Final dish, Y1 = 13.4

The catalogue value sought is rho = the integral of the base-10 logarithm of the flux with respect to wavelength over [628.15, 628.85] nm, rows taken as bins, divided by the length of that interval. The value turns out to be 1.07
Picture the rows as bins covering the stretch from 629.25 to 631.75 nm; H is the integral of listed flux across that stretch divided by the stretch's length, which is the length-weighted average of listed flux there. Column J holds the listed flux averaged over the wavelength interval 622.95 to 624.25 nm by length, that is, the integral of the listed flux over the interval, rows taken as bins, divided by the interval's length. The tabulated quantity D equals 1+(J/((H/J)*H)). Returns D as 1.5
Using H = 12.9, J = 9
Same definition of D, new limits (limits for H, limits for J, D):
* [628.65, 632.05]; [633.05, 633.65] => 2.3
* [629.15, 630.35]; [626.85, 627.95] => 1.8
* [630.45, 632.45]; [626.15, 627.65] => 1.6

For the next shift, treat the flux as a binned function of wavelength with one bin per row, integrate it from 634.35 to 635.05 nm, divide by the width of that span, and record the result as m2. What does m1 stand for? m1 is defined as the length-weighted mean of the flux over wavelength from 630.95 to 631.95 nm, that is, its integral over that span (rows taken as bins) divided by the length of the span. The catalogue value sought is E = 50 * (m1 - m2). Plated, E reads -59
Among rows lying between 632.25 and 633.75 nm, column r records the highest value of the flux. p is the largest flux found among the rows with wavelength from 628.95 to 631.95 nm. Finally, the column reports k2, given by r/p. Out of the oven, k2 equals 1.06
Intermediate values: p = 15.7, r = 16.6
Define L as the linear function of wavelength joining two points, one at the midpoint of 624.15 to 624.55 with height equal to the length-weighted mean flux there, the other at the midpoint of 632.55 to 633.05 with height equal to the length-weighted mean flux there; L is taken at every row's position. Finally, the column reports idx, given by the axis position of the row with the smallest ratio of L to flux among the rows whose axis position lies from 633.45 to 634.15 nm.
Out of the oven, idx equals 634.1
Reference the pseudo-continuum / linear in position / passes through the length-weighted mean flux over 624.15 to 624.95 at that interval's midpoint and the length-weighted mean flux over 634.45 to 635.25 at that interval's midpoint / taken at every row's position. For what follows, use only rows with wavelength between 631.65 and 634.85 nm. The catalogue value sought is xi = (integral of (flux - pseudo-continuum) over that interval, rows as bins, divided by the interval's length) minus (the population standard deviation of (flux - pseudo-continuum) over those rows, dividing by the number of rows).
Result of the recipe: -0.92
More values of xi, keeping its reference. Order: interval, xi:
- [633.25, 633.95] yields -0.53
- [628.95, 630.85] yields -1.65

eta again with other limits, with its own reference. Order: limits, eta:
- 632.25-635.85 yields 635.7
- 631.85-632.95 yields 632.2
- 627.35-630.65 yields 630.2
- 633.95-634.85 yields 634.5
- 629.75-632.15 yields 630.2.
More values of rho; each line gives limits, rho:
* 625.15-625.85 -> 1.00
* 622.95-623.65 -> 0.95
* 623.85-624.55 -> 0.96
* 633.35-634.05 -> 1.18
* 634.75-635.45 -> 1.20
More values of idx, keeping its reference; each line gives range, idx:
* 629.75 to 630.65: 629.9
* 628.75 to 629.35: 629.0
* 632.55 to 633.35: 633.3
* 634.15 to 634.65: 634.2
